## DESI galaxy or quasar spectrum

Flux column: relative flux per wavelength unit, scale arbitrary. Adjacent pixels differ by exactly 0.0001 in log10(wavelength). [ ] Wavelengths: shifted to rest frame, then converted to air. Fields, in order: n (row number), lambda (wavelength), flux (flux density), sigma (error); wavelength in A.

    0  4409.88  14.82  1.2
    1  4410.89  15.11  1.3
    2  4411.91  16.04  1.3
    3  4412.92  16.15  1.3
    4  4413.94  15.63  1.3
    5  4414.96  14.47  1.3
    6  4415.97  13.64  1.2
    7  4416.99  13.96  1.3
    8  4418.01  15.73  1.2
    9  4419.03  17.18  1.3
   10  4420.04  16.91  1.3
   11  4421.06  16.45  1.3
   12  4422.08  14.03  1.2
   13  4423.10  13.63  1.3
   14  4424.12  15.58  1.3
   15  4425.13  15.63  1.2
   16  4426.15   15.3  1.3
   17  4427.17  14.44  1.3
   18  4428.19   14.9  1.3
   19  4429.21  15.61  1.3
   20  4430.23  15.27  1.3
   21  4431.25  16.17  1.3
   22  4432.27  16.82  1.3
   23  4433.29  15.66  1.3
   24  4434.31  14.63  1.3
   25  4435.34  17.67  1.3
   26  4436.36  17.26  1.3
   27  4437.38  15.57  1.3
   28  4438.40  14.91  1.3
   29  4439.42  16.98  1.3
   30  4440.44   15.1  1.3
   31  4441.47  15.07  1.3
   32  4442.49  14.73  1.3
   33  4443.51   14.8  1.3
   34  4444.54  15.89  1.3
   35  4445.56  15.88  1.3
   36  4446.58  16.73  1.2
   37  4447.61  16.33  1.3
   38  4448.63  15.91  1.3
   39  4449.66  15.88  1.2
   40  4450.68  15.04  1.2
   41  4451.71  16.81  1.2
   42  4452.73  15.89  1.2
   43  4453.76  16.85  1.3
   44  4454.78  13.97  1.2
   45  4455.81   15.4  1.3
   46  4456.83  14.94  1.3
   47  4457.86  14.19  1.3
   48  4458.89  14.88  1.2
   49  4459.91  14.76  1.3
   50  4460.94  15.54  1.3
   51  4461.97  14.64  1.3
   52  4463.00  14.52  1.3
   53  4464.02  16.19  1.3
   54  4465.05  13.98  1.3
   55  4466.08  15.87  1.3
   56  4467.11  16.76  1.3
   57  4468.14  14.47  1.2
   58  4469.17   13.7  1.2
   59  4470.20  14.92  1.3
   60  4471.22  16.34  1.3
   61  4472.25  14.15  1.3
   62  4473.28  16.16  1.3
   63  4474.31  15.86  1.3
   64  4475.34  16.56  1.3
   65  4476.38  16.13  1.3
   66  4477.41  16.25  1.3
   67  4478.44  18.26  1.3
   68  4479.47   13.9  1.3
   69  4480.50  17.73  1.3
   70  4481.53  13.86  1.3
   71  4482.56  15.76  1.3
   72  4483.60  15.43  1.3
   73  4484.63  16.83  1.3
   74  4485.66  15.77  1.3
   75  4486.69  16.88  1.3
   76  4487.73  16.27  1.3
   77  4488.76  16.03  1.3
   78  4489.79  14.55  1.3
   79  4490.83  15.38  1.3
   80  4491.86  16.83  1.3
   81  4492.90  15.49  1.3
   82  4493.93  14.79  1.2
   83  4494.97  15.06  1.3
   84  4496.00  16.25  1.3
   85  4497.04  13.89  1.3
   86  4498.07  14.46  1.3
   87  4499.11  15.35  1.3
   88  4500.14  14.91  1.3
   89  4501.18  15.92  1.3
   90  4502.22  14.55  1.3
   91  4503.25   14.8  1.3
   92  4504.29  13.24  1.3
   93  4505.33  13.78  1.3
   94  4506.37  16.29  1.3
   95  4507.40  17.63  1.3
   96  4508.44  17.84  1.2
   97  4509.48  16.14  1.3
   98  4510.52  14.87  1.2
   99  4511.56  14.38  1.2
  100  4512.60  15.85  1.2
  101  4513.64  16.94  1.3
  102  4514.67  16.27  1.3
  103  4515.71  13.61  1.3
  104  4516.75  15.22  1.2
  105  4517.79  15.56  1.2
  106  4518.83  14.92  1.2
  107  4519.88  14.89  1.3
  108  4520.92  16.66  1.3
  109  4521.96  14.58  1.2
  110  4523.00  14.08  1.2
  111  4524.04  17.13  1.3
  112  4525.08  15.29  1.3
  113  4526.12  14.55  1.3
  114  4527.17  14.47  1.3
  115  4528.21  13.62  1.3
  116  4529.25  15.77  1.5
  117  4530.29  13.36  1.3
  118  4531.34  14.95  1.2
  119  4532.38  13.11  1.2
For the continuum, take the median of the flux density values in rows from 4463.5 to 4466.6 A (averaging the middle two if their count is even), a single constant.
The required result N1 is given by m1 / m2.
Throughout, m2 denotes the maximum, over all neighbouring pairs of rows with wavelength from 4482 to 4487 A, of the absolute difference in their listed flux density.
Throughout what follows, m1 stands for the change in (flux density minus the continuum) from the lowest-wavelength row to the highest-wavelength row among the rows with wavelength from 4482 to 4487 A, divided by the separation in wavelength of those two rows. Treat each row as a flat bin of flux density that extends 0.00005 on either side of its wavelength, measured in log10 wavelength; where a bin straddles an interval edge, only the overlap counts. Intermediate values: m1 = 0.27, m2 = 1.4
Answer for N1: 0.19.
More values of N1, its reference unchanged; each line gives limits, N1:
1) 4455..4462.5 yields -0.14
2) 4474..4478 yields 0.18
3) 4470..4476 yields 0.15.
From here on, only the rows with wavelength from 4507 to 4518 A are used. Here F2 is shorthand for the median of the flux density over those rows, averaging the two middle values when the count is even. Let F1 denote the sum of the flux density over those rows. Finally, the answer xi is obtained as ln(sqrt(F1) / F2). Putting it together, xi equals -0.183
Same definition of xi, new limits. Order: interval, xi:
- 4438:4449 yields -0.190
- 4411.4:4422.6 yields -0.187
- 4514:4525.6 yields -0.160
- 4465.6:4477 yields -0.194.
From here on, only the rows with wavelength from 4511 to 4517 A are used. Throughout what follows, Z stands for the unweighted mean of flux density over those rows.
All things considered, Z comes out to 15.4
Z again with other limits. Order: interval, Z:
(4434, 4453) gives 15.8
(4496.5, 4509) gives 15.2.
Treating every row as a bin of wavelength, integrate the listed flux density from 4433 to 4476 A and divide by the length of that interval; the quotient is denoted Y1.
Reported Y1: 15.5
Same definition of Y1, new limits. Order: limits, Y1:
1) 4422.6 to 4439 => 15.6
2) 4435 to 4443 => 15.9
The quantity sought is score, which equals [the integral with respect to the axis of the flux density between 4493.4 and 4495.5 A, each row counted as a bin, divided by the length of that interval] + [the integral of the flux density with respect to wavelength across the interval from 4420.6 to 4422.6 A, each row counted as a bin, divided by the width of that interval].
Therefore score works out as 30.1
